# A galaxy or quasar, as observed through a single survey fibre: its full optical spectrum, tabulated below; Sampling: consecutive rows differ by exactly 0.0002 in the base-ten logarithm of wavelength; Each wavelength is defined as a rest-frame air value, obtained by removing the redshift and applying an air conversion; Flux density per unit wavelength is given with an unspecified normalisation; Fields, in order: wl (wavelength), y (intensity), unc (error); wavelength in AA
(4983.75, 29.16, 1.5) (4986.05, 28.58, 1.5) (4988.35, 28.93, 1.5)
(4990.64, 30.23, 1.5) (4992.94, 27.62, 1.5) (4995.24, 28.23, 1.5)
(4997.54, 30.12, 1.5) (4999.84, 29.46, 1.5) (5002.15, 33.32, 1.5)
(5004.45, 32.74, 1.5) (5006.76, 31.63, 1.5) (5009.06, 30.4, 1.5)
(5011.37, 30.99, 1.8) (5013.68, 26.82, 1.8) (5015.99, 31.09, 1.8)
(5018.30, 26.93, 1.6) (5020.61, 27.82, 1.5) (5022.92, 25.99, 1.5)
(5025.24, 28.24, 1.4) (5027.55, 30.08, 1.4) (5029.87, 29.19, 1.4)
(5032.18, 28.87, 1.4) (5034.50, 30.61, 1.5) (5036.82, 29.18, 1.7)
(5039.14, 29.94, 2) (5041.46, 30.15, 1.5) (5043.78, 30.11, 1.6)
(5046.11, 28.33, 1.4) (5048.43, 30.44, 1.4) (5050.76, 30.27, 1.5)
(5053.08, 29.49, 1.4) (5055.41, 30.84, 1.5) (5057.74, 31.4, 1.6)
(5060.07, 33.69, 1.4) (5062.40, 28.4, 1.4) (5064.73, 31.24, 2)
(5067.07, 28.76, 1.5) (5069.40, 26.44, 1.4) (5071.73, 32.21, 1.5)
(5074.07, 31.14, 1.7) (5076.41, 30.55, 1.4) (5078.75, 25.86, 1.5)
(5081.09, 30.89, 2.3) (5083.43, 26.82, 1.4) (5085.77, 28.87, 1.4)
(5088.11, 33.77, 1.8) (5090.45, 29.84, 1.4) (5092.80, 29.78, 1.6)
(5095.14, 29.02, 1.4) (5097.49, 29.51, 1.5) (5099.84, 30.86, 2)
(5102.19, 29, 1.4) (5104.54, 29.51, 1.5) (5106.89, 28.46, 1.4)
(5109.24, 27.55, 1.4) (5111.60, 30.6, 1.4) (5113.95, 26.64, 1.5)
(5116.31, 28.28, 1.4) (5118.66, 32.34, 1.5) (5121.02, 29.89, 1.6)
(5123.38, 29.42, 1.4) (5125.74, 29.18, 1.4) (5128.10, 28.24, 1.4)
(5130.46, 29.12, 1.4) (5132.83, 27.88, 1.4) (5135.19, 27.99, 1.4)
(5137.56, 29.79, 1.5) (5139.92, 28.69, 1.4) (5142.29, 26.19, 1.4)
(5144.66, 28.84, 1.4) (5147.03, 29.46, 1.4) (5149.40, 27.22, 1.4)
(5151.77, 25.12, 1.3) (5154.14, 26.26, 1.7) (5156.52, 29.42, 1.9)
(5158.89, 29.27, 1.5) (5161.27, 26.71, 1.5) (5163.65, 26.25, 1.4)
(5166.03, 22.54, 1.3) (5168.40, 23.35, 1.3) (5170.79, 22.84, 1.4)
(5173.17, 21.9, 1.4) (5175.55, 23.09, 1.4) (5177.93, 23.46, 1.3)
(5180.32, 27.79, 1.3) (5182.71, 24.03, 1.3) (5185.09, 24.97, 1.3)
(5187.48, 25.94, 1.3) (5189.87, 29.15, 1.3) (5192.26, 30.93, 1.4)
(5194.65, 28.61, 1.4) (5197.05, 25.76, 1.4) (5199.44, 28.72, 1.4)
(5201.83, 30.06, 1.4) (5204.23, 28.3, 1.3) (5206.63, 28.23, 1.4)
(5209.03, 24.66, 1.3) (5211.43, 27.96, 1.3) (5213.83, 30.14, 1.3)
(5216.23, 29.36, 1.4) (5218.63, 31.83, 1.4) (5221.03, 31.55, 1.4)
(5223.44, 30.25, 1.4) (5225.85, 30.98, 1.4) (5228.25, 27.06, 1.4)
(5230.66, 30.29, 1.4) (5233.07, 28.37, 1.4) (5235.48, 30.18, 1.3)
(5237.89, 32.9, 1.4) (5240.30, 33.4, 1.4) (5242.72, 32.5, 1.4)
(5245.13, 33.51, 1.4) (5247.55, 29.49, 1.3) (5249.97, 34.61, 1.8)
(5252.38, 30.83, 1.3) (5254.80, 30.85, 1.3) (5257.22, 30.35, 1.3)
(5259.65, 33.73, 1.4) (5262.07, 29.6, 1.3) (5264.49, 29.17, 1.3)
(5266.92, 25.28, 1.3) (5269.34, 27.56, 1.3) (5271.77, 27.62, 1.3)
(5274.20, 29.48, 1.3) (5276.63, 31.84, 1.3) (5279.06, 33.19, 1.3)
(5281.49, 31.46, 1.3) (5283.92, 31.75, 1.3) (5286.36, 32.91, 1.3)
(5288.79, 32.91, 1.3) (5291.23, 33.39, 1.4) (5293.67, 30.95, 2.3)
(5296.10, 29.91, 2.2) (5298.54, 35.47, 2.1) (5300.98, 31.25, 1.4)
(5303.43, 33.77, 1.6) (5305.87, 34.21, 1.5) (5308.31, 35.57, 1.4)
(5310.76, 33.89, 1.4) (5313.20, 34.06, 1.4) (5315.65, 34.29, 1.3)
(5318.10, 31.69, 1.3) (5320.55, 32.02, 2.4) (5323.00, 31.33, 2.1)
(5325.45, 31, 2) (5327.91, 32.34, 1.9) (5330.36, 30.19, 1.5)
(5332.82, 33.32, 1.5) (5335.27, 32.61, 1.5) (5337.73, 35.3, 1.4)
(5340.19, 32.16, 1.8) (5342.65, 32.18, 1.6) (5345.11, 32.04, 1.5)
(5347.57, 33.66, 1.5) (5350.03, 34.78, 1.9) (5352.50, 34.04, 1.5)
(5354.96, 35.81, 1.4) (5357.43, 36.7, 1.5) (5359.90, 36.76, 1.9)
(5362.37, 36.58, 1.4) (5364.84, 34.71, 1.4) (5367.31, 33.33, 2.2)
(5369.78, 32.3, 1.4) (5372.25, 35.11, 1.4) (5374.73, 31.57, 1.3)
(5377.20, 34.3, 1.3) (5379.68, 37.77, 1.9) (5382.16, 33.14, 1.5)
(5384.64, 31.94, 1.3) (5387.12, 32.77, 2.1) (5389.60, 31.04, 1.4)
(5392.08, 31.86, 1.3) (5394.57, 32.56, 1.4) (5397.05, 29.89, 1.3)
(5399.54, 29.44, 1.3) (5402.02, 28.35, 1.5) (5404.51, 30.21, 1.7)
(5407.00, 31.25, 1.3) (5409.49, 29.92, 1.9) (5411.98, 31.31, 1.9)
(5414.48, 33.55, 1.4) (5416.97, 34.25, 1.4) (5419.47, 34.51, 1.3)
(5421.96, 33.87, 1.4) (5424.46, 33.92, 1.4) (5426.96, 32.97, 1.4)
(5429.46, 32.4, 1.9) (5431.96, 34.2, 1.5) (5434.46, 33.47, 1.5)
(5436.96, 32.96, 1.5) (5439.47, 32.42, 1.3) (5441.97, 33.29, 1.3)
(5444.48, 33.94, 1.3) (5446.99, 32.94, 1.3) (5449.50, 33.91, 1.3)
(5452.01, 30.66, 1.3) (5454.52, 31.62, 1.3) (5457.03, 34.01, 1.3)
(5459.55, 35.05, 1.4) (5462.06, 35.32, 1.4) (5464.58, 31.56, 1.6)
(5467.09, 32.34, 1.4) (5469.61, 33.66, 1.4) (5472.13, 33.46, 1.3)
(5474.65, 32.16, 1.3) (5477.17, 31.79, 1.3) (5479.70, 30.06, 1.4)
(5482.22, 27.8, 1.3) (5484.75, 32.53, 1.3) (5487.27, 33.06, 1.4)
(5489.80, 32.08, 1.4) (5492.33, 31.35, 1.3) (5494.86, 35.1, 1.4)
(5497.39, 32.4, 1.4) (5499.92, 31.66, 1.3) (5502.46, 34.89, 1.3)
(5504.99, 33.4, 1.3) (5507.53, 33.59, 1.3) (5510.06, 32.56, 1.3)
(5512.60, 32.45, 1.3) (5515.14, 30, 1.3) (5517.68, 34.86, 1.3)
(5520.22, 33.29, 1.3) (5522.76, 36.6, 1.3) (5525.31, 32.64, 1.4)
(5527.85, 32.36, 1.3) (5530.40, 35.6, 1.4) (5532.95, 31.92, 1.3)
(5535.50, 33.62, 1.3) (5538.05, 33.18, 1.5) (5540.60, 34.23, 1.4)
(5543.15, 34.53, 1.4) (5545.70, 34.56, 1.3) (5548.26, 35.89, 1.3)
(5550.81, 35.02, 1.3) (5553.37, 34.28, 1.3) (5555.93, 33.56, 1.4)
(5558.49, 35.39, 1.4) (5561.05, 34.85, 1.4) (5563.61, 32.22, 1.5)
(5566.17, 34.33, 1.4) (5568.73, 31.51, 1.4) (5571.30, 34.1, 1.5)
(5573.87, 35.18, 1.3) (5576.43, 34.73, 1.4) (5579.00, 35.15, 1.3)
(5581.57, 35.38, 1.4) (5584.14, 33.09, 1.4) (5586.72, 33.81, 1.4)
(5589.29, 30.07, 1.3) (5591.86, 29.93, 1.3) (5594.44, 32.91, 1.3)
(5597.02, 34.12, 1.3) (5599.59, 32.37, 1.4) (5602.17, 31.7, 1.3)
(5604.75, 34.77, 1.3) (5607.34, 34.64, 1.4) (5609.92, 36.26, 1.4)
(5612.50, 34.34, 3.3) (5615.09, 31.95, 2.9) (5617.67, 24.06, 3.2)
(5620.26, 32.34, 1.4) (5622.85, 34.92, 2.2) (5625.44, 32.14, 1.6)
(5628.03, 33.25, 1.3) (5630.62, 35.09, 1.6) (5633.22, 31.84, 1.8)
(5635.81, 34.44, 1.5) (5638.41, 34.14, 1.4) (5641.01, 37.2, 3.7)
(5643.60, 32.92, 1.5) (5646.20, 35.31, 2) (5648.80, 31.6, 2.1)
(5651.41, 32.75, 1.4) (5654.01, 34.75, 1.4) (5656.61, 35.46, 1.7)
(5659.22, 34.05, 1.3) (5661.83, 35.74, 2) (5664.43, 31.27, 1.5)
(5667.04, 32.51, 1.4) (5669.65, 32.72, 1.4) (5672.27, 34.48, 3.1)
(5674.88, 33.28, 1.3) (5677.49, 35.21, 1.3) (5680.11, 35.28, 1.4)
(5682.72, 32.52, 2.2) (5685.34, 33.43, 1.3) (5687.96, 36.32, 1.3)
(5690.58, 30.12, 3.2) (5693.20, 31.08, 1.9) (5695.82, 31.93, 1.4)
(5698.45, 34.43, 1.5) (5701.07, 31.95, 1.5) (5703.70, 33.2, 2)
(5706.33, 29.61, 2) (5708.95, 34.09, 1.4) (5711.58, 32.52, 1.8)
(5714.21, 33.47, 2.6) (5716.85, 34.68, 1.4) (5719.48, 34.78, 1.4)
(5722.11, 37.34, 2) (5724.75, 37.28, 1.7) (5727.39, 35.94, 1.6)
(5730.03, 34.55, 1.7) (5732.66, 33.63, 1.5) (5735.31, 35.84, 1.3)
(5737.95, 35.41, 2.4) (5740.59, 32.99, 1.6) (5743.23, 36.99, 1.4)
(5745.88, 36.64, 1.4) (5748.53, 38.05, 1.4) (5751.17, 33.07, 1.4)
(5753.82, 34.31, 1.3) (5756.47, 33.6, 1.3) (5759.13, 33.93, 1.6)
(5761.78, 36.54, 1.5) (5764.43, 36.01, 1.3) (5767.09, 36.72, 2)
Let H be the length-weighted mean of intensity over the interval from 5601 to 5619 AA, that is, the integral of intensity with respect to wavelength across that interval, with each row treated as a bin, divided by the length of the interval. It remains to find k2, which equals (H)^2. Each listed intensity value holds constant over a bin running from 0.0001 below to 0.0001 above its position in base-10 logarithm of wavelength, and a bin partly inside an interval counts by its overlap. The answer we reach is 1058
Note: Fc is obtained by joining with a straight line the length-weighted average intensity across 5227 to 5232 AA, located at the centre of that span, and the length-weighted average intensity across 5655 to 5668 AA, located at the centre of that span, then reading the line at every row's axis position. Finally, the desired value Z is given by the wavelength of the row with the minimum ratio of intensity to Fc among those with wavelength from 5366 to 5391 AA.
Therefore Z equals 5389.60 AA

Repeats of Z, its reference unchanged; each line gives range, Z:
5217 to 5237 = 5228.25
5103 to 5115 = 5113.95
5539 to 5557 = 5555.93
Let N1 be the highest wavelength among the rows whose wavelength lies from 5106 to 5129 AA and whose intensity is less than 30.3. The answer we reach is 5128.10 AA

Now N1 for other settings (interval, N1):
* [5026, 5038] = 5036.82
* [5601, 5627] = 5617.67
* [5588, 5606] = 5591.86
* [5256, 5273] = 5271.77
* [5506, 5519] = 5515.14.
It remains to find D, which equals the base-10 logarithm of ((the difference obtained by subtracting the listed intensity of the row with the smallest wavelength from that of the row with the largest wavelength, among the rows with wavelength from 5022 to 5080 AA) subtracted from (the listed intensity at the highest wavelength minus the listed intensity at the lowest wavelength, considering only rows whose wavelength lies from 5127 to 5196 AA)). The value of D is -0.3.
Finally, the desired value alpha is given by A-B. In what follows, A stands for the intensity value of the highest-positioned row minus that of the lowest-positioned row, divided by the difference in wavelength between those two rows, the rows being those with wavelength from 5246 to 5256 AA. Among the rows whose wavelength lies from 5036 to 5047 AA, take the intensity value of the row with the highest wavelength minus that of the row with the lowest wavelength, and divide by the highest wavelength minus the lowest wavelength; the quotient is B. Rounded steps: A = 0.19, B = -0.091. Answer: 0.28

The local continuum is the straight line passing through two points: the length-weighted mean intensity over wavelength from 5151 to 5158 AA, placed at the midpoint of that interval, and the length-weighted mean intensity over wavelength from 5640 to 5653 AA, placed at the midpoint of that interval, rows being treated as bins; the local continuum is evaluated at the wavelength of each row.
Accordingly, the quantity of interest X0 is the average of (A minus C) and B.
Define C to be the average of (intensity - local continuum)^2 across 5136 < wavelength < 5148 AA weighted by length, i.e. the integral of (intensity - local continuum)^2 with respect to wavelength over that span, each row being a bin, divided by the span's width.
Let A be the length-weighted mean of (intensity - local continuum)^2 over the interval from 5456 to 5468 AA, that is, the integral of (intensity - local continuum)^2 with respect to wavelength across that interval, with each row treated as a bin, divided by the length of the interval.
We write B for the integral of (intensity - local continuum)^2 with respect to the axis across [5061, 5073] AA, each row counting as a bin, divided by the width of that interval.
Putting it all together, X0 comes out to 10.4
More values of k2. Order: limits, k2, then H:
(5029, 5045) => 884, 29.7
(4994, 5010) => 951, 30.8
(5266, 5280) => 851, 29.2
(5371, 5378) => 1131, 33.6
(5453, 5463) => 1148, 33.9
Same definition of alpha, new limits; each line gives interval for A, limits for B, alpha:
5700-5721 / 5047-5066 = 0.10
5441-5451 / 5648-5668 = 0.03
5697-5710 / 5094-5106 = -0.08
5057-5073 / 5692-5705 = -0.14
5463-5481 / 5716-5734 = -0.03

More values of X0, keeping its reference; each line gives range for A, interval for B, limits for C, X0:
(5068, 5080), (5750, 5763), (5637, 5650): 7.7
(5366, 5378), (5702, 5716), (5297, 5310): -3.3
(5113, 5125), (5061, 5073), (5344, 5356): 4.2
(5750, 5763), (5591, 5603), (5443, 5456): 0.7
